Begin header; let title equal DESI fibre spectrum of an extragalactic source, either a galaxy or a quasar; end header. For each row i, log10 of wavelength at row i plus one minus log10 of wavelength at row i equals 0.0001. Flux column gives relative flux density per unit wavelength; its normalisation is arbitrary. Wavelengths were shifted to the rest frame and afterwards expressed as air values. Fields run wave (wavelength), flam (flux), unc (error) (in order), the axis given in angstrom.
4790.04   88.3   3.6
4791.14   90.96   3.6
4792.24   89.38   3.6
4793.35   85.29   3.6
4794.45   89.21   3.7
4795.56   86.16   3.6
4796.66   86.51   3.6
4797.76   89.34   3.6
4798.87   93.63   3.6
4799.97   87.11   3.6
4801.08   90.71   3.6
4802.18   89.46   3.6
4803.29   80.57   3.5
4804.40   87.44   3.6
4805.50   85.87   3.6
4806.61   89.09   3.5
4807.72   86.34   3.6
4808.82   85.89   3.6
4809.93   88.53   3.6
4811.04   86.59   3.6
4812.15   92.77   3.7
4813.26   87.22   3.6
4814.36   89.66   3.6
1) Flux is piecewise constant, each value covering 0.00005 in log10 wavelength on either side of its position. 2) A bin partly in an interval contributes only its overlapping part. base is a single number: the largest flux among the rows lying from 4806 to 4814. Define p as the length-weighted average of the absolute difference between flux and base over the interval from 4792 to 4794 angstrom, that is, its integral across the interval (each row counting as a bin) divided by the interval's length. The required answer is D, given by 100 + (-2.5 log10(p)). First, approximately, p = 5.7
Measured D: 98.12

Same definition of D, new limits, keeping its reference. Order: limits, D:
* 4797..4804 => 98.33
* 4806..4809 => 98.14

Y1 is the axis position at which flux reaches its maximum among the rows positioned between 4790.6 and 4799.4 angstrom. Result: 4798.87 angstrom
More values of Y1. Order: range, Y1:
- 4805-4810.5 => 4806.61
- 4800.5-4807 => 4801.08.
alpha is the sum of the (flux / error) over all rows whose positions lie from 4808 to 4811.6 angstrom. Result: 72.5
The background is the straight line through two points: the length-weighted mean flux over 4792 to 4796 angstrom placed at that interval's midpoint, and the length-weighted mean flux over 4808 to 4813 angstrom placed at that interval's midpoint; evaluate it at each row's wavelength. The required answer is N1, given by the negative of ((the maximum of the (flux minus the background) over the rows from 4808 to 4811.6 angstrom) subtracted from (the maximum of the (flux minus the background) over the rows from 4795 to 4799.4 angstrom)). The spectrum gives -6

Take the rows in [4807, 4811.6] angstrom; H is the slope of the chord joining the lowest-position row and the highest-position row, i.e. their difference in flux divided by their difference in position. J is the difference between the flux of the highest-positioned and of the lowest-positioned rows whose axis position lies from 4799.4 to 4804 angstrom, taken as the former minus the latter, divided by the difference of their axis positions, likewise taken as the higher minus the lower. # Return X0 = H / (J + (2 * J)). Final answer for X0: -0.01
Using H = 0.1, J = -2.0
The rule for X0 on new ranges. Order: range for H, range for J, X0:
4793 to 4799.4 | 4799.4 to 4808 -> -5.07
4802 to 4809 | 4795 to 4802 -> -0.22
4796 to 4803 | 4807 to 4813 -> 0.12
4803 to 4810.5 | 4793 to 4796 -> 1.02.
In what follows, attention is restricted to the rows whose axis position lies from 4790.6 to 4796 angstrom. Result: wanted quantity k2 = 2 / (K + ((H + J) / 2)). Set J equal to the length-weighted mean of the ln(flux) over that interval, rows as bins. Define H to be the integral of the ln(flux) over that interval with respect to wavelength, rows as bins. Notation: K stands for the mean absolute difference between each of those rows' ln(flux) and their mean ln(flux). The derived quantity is 0.139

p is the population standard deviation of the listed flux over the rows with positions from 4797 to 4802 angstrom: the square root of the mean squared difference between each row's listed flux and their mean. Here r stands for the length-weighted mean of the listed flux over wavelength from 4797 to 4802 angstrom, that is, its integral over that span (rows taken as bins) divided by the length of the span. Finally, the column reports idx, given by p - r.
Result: -87.7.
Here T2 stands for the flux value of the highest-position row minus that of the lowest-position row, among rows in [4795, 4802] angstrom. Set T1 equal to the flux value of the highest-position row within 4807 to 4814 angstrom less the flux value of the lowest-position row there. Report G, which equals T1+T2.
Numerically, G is 5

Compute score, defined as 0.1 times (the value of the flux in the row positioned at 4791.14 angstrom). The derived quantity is 9.1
